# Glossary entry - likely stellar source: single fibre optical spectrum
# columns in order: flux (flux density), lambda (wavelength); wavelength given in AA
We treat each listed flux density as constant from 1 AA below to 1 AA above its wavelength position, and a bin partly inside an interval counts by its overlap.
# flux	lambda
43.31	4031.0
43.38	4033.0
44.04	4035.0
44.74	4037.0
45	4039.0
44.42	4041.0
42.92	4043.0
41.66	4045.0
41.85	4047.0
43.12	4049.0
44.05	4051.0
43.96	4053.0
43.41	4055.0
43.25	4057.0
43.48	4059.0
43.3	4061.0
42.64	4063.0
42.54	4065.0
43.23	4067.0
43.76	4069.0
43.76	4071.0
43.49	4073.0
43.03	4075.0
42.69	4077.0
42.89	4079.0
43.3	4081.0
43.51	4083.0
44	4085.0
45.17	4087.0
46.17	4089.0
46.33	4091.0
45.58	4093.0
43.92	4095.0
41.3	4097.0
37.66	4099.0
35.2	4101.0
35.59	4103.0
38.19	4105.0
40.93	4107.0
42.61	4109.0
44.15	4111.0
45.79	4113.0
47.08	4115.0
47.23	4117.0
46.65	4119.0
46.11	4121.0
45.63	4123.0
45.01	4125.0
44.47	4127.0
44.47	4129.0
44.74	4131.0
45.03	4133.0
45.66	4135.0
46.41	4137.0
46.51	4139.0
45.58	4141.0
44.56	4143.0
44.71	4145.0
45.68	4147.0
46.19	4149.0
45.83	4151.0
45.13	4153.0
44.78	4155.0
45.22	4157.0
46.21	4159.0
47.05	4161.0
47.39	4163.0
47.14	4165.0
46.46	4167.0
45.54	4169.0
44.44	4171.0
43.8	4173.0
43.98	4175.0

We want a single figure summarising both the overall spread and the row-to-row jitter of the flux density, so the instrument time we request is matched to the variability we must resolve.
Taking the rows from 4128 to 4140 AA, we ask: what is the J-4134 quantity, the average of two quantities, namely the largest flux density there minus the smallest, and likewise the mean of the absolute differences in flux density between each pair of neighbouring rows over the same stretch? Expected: 1.2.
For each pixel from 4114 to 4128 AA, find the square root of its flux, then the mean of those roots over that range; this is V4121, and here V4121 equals 6.78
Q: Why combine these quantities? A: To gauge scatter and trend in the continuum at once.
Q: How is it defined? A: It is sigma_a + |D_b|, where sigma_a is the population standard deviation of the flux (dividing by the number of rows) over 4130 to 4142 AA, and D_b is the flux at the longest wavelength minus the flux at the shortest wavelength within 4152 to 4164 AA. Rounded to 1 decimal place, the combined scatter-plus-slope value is 2.9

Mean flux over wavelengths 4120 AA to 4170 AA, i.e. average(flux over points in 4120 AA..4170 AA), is 45.7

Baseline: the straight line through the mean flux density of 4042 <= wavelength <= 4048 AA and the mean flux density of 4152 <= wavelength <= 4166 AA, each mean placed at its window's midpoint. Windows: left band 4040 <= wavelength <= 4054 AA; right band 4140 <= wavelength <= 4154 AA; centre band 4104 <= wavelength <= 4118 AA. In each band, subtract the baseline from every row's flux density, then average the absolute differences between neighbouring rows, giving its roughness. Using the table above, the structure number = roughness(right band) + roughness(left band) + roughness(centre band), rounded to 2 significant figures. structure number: 2.9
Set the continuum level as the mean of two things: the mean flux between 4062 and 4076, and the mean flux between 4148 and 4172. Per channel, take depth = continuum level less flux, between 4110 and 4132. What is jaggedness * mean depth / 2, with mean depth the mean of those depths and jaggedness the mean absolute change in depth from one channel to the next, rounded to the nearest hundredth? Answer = -0.30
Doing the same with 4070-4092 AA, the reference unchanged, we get 0.13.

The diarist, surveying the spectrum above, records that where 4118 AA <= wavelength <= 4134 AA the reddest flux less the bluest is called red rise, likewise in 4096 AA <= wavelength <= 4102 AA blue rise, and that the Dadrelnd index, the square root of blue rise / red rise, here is 1.9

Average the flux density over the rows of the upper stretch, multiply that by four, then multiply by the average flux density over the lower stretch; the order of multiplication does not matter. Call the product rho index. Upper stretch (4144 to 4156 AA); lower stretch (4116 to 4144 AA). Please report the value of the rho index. 8274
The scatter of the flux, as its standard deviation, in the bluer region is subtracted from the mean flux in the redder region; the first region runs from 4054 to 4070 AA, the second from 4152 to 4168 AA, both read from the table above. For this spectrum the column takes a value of 45.8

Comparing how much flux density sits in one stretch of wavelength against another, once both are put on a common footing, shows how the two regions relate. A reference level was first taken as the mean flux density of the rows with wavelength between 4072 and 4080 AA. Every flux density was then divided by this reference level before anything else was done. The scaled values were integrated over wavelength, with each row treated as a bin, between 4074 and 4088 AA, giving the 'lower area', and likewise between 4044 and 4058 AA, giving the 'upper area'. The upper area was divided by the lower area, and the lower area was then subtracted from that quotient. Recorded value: -13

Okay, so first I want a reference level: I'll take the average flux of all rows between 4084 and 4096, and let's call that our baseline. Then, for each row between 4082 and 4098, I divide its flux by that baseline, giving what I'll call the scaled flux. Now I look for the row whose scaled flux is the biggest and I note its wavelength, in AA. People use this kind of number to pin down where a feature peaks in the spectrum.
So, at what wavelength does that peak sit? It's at 4091.0 AA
